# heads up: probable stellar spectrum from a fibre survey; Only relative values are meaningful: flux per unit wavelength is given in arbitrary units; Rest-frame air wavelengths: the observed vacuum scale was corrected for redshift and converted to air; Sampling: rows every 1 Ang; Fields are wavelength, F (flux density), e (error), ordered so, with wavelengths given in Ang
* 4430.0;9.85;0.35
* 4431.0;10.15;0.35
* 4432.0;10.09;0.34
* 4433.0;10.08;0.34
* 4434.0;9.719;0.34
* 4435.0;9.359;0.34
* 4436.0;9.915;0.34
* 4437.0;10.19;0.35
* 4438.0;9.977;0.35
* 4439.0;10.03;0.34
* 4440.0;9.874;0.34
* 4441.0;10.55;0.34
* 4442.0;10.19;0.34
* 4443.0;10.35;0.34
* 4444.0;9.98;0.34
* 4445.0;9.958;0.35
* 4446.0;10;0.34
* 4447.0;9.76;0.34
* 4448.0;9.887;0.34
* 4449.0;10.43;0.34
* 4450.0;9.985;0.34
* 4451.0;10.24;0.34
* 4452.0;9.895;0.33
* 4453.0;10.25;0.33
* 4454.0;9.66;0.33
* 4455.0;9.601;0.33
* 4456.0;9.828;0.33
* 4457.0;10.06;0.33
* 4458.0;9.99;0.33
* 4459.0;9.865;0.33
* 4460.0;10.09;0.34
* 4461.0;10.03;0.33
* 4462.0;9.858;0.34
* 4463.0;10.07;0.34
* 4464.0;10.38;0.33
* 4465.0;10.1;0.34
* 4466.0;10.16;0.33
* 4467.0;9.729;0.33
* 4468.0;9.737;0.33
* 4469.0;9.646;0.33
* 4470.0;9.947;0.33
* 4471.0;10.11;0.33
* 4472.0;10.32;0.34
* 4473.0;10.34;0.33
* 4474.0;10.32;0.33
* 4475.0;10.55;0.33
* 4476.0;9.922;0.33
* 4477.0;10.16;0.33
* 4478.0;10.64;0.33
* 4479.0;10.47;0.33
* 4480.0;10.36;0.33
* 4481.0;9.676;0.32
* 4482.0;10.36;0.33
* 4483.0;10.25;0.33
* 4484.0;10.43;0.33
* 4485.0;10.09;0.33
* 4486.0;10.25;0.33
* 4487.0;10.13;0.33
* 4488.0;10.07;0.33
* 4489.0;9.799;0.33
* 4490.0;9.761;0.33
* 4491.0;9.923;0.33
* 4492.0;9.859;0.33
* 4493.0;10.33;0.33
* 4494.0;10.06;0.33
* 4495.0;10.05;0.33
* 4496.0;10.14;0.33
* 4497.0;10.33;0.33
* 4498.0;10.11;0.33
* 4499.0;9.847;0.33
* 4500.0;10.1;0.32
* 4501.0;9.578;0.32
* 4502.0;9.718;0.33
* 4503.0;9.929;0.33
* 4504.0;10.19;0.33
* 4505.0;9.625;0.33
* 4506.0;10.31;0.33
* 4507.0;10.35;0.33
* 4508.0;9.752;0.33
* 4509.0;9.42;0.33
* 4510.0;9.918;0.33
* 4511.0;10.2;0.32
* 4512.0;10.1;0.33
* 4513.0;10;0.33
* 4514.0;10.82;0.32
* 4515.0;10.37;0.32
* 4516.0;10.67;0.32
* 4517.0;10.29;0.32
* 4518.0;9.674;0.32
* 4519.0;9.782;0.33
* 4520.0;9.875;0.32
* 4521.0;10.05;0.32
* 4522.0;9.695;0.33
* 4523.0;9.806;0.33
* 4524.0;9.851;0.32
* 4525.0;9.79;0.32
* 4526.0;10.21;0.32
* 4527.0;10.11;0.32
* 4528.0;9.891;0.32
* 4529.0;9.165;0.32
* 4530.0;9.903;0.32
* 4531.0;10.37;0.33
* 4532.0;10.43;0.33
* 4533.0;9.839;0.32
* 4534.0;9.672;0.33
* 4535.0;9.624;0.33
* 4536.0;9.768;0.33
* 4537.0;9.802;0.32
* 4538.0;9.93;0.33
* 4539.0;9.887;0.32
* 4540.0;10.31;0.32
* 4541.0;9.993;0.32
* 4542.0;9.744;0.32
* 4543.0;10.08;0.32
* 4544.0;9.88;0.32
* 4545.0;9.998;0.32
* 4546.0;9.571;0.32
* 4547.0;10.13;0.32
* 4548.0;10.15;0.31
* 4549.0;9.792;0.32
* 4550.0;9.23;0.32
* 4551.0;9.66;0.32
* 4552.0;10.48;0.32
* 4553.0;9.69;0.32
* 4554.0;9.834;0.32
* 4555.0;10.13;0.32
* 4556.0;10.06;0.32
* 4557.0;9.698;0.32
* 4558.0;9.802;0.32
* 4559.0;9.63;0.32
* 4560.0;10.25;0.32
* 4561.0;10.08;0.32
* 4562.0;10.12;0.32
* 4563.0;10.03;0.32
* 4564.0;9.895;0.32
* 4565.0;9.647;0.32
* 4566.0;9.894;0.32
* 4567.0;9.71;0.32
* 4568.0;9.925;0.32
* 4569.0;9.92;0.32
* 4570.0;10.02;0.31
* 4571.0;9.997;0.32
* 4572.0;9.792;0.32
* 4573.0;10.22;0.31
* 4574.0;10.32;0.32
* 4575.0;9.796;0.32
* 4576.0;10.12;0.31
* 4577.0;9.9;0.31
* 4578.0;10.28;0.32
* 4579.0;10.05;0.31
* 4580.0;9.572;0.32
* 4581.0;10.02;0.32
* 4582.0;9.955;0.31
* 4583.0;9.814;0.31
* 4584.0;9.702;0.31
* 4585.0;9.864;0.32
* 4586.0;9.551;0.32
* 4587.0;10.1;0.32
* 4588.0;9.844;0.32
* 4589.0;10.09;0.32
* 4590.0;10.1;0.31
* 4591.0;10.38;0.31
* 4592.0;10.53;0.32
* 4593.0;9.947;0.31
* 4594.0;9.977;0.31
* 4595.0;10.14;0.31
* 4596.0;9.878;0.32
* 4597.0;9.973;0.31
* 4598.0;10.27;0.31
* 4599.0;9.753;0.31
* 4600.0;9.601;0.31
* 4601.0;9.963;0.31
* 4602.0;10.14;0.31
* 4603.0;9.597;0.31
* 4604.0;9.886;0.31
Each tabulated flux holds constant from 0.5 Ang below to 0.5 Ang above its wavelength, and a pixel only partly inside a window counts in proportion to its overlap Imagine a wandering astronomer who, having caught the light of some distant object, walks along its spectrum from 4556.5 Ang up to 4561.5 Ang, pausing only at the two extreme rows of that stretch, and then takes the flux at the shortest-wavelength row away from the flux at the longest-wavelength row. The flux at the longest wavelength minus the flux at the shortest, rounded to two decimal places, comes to 0.38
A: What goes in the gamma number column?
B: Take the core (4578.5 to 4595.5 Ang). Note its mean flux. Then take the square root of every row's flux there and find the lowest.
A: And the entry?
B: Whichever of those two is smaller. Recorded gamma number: 3.09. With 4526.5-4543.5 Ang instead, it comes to 3.03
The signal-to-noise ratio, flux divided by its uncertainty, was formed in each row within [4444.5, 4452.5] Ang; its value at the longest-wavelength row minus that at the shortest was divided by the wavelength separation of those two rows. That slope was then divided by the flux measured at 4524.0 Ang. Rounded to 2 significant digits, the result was 0.022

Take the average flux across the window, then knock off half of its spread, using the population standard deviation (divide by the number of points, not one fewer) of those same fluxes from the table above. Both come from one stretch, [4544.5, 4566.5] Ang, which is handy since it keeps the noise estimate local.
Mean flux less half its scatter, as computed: 9.8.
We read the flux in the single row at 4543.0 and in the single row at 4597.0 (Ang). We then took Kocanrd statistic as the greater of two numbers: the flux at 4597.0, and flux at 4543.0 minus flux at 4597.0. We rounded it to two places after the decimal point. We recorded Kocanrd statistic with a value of 9.97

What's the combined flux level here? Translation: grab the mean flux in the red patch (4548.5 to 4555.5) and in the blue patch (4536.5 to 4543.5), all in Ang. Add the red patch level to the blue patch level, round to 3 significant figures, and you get 19.8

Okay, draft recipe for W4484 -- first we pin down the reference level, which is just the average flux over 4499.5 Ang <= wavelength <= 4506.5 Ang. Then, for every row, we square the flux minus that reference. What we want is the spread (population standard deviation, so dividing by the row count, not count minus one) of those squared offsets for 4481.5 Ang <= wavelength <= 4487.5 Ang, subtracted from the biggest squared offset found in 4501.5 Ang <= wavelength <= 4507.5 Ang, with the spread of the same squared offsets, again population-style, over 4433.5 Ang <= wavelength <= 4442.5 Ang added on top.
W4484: 0.24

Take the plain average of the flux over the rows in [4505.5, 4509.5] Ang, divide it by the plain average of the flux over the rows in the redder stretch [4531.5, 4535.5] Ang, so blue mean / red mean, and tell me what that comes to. 1.01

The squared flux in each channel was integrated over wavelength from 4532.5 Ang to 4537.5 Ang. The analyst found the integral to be 474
